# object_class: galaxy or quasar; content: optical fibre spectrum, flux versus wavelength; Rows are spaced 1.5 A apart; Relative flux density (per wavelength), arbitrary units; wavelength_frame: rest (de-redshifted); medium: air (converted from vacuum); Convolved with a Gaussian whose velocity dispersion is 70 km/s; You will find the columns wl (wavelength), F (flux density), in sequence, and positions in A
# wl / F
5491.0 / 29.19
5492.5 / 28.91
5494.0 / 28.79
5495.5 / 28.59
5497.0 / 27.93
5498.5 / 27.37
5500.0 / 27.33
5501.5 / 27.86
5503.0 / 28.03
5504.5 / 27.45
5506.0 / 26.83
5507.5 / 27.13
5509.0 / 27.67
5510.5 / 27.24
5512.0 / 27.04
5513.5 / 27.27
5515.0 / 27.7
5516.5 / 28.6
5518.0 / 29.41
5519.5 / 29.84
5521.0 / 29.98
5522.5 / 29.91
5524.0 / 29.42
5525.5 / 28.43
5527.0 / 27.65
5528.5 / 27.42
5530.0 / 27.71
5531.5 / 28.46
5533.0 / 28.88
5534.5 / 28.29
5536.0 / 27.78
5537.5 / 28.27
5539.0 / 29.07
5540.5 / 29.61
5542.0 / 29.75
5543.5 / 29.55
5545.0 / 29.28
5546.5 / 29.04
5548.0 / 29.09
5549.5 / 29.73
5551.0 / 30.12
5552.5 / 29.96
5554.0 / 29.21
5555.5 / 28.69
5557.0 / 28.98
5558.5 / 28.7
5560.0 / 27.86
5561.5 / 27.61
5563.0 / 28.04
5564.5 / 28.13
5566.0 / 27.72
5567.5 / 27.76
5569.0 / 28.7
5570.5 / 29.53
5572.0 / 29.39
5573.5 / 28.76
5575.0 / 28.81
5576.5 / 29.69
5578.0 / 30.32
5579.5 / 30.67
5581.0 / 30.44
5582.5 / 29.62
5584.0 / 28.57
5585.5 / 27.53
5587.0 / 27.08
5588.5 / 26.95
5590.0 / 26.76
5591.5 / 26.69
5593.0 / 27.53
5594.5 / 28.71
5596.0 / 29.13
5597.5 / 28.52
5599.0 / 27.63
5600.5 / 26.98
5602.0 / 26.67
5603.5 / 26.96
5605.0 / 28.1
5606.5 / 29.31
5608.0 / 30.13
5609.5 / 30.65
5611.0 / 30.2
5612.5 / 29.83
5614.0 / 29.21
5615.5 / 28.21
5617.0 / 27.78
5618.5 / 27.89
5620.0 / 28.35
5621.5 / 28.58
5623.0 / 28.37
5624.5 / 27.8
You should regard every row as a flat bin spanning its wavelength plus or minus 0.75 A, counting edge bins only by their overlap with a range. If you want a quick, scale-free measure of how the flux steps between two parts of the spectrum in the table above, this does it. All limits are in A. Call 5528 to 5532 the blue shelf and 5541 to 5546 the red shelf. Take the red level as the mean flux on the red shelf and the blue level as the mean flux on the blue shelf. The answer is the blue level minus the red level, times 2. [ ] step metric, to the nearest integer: -3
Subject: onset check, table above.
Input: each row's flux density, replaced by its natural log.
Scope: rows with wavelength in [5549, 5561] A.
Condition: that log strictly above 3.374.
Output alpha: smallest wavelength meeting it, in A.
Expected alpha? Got 5549.5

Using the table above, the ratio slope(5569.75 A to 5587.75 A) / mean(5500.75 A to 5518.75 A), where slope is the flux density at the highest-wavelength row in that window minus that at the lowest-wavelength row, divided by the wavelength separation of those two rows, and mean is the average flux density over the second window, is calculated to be -0.005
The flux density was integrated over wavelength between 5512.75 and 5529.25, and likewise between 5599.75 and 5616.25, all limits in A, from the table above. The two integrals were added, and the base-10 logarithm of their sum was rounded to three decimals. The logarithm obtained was 2.977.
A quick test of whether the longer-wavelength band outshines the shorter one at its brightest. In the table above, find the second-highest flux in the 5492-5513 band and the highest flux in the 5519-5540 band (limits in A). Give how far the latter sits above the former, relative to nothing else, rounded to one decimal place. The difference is 1.2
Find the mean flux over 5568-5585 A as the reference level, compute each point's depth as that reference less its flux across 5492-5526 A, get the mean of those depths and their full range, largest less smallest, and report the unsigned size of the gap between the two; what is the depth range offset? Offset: 1.9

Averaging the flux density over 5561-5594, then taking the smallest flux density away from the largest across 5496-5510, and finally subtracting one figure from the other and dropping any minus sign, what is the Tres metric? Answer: 27.3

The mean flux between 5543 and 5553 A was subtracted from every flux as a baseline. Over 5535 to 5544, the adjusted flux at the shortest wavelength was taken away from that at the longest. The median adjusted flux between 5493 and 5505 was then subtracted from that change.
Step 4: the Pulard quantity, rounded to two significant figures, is 3.4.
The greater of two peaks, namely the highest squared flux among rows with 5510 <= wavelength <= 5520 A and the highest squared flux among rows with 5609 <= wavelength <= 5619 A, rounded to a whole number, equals 939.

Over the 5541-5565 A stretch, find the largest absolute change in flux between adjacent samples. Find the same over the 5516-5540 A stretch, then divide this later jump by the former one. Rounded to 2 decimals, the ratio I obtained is 1.18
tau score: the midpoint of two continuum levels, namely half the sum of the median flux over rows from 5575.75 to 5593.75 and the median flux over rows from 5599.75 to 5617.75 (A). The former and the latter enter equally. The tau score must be 28.4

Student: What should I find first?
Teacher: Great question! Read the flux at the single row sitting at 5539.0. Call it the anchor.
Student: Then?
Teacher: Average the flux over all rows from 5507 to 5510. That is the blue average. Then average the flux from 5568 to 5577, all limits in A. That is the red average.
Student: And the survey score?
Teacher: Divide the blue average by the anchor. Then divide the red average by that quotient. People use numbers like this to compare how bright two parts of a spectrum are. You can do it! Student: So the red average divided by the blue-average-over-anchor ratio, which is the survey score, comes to 30.9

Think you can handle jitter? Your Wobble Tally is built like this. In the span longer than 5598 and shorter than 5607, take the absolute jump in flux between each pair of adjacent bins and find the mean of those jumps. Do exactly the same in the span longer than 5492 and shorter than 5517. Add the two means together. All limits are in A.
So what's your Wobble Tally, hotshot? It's 1.13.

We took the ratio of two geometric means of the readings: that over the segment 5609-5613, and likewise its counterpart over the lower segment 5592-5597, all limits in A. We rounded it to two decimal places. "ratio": 1.06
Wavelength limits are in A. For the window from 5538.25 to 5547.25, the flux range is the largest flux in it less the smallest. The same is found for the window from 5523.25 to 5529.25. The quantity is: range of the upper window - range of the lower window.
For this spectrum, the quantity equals -1.3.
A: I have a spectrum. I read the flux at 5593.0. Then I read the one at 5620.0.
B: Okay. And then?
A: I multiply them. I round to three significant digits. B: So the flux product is 780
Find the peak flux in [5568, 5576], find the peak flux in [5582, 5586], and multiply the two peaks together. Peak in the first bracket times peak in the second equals 875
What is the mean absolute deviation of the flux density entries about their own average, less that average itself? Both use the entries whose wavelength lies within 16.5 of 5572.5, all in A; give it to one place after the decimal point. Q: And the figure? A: -27.8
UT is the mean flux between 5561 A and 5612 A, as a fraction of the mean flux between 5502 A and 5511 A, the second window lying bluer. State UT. 1.041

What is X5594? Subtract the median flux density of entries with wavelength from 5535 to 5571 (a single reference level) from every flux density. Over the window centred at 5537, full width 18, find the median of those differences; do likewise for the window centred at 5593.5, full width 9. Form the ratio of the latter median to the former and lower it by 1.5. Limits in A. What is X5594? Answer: 1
